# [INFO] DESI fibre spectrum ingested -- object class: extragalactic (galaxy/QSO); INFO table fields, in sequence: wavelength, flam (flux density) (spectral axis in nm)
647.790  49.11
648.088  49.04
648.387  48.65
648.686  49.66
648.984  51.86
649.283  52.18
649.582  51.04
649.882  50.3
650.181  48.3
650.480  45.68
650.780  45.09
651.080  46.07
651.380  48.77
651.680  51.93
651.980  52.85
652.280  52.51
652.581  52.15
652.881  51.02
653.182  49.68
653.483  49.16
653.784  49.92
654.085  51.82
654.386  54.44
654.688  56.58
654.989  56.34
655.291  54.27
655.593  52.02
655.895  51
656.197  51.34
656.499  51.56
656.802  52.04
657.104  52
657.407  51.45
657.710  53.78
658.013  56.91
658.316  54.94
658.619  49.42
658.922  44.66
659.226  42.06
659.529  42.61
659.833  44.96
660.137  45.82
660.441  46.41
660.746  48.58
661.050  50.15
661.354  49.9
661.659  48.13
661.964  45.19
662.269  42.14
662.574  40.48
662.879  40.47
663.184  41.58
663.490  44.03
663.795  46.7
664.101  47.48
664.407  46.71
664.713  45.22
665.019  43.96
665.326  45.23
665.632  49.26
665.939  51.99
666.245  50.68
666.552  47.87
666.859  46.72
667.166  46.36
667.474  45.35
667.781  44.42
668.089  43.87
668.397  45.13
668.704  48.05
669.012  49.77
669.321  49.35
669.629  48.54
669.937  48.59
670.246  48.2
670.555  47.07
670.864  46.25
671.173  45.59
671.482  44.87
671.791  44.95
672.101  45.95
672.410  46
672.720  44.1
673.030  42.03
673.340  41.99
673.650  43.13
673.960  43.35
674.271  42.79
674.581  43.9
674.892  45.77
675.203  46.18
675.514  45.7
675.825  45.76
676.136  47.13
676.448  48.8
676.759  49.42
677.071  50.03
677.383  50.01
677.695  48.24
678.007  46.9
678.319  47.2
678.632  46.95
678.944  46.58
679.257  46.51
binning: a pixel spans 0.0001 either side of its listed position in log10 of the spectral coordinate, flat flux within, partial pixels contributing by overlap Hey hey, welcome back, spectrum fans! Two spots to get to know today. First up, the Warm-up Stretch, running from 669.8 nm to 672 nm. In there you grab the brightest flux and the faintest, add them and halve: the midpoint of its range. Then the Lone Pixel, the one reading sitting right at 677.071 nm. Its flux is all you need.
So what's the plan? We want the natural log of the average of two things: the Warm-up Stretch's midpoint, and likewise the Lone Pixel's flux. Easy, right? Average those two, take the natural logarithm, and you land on 3.88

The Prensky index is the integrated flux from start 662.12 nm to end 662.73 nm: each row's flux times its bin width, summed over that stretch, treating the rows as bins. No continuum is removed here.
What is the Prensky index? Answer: 25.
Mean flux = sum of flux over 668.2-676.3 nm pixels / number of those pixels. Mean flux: 45.8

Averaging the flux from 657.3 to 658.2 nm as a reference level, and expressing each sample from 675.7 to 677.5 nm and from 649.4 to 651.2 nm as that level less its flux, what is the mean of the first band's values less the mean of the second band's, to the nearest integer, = -1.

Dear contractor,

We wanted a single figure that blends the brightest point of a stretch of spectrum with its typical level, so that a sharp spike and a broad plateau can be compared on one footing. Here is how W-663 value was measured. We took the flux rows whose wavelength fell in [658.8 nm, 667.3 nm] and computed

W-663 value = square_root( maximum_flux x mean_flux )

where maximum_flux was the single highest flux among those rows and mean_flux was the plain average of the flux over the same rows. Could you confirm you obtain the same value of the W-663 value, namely 48.9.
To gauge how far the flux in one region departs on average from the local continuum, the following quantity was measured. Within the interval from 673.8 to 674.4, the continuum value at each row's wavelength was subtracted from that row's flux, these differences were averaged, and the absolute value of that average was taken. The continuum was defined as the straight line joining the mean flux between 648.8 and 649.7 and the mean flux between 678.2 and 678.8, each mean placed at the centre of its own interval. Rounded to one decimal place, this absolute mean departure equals 4.7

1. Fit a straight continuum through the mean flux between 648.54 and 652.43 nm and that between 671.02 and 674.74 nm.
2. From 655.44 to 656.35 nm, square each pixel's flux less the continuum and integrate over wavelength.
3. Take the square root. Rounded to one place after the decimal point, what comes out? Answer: 3.0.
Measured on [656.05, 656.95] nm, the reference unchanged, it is 3.3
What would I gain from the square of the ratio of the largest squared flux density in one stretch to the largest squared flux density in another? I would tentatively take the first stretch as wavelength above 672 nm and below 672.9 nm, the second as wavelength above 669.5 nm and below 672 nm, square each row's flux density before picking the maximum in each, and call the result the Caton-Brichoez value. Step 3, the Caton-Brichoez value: 0.80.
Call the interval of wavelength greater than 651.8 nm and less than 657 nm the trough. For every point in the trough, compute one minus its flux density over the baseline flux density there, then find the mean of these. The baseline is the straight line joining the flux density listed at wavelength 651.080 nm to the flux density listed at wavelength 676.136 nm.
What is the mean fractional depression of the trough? -0.13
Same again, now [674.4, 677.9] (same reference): 0.00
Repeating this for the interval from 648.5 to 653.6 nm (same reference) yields -0.08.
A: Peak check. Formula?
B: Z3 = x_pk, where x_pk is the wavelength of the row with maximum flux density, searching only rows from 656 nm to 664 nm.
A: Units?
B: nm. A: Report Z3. 658.013 nm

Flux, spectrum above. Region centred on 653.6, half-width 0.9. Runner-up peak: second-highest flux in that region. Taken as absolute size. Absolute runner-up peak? 52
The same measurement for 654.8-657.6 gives 54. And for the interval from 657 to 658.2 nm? 54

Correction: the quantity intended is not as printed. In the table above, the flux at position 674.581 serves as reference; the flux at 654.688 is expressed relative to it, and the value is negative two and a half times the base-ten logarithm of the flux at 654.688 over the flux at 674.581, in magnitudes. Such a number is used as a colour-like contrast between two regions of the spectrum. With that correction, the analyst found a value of -0.28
